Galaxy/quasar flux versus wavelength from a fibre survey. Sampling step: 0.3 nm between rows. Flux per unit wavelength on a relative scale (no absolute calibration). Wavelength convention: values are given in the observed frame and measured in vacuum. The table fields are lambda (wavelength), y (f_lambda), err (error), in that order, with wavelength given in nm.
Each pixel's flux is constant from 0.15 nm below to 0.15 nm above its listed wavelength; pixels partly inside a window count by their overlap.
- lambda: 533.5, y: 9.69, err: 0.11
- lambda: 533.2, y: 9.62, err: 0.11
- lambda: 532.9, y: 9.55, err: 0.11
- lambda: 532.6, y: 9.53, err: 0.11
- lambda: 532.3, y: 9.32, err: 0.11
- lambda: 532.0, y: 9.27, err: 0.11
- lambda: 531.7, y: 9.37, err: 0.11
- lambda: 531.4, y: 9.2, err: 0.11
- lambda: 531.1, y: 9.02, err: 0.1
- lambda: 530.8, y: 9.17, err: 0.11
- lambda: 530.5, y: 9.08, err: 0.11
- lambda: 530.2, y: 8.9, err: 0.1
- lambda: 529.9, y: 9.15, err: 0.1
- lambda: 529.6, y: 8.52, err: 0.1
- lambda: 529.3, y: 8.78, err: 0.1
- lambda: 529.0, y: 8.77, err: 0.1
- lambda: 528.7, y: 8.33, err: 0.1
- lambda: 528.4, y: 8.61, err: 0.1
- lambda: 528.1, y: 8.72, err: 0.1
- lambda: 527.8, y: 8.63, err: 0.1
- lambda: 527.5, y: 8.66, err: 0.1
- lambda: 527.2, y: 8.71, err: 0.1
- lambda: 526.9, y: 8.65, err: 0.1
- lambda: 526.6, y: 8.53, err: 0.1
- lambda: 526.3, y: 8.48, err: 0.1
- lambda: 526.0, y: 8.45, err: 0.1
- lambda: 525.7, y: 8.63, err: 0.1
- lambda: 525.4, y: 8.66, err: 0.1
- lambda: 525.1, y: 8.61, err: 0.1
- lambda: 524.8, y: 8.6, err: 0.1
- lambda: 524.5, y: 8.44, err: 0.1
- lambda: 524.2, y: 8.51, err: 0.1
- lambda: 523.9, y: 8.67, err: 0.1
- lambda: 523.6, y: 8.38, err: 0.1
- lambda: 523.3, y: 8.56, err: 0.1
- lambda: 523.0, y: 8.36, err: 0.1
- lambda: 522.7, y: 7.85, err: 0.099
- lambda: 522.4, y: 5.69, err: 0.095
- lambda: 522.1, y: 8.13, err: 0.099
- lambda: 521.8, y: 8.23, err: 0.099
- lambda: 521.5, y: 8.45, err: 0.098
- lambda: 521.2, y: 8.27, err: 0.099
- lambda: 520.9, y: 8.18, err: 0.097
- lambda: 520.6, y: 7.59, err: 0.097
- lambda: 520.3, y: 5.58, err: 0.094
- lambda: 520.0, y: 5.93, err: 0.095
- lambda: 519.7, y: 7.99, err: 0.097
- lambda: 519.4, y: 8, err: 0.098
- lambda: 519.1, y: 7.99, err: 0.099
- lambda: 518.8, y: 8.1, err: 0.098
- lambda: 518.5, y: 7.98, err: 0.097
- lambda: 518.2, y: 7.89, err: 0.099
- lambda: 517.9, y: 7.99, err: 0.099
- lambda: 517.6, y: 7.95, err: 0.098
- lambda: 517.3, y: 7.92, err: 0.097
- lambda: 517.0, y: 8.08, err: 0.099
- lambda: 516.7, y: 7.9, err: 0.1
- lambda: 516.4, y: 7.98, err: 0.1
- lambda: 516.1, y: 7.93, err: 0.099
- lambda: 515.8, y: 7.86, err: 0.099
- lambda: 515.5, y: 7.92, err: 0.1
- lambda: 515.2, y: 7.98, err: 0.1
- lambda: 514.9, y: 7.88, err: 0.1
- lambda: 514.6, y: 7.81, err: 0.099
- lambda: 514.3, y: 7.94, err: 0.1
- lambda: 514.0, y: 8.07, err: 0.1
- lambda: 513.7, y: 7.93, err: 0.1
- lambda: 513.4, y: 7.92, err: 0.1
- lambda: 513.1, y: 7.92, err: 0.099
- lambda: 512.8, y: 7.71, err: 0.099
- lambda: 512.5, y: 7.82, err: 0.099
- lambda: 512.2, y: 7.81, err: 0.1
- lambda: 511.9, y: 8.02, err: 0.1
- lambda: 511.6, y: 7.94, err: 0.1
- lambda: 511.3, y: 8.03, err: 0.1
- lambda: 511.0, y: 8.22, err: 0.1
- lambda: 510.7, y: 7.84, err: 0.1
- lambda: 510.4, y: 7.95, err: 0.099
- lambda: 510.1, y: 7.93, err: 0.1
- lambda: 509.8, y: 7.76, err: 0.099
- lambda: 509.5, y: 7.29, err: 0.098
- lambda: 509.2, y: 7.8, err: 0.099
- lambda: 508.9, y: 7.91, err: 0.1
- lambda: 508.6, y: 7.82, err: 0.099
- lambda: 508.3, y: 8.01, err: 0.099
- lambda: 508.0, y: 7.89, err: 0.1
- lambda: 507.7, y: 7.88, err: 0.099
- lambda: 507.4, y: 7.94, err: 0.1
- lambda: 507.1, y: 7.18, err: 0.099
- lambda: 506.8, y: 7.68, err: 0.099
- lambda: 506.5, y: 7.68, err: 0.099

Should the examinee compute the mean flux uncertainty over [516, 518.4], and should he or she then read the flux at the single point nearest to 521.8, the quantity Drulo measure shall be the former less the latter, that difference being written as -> -8.1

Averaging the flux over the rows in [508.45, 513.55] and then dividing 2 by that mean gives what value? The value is 0.254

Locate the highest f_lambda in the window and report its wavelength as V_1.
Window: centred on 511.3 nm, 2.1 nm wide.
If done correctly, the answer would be 511.0 nm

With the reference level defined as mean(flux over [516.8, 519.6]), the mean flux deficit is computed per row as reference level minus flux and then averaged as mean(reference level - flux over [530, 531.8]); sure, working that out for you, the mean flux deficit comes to -1.1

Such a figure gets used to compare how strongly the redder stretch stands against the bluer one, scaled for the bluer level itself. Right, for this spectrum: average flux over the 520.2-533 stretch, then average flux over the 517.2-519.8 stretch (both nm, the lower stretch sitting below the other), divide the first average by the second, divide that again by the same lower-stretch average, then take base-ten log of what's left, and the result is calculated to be -0.873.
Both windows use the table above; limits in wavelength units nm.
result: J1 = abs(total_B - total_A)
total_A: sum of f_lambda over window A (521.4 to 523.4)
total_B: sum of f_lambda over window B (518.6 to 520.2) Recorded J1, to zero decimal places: 17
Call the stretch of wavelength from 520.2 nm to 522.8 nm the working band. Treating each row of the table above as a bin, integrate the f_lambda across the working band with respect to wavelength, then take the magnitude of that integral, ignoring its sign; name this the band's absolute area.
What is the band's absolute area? 20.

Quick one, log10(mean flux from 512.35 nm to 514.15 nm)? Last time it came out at 0.897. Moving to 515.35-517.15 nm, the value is 0.900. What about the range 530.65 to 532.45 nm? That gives 0.965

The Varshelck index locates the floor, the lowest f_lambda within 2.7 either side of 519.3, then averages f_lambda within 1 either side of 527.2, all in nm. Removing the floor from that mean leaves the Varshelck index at 3.0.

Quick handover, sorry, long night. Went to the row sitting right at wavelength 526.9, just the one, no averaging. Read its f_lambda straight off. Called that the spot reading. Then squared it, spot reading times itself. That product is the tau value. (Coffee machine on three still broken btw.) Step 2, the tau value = 75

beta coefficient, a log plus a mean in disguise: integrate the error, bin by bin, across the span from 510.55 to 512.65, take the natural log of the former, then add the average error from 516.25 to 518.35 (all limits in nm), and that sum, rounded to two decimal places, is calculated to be -1.46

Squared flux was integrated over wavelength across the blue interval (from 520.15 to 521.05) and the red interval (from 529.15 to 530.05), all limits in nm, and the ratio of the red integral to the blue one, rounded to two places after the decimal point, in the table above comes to 1.50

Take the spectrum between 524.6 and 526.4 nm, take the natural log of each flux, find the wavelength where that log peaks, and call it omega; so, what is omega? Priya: 525.4 nm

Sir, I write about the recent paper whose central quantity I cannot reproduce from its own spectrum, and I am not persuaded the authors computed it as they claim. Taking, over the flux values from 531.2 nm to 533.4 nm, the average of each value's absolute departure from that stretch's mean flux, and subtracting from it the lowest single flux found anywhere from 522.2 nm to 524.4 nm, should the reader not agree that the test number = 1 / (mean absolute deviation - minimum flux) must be -0.18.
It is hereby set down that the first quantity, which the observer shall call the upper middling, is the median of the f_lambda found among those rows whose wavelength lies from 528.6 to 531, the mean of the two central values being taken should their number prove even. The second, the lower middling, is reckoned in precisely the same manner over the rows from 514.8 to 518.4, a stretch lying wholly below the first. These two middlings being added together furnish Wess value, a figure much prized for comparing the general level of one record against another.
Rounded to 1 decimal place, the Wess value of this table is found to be 16.8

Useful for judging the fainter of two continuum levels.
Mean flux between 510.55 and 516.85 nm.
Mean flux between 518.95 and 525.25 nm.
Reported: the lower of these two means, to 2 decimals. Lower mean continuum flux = 7.91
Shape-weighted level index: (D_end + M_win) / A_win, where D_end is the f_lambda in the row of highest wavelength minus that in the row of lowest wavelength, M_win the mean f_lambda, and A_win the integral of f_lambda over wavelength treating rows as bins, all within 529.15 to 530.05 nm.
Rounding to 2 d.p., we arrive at 1.16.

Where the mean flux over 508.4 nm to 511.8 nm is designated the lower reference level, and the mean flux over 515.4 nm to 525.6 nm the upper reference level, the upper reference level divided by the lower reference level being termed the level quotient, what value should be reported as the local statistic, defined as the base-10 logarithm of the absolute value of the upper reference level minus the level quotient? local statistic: 0.841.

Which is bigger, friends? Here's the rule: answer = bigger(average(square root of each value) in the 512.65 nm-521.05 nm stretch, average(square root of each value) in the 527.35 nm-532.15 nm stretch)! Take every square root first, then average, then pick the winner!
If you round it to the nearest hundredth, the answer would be 2.98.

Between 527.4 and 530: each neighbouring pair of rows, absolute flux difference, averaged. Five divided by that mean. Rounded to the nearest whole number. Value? 22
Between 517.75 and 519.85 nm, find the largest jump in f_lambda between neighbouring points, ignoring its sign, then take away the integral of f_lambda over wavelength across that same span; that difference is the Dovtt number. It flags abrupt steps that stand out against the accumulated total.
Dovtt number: -17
